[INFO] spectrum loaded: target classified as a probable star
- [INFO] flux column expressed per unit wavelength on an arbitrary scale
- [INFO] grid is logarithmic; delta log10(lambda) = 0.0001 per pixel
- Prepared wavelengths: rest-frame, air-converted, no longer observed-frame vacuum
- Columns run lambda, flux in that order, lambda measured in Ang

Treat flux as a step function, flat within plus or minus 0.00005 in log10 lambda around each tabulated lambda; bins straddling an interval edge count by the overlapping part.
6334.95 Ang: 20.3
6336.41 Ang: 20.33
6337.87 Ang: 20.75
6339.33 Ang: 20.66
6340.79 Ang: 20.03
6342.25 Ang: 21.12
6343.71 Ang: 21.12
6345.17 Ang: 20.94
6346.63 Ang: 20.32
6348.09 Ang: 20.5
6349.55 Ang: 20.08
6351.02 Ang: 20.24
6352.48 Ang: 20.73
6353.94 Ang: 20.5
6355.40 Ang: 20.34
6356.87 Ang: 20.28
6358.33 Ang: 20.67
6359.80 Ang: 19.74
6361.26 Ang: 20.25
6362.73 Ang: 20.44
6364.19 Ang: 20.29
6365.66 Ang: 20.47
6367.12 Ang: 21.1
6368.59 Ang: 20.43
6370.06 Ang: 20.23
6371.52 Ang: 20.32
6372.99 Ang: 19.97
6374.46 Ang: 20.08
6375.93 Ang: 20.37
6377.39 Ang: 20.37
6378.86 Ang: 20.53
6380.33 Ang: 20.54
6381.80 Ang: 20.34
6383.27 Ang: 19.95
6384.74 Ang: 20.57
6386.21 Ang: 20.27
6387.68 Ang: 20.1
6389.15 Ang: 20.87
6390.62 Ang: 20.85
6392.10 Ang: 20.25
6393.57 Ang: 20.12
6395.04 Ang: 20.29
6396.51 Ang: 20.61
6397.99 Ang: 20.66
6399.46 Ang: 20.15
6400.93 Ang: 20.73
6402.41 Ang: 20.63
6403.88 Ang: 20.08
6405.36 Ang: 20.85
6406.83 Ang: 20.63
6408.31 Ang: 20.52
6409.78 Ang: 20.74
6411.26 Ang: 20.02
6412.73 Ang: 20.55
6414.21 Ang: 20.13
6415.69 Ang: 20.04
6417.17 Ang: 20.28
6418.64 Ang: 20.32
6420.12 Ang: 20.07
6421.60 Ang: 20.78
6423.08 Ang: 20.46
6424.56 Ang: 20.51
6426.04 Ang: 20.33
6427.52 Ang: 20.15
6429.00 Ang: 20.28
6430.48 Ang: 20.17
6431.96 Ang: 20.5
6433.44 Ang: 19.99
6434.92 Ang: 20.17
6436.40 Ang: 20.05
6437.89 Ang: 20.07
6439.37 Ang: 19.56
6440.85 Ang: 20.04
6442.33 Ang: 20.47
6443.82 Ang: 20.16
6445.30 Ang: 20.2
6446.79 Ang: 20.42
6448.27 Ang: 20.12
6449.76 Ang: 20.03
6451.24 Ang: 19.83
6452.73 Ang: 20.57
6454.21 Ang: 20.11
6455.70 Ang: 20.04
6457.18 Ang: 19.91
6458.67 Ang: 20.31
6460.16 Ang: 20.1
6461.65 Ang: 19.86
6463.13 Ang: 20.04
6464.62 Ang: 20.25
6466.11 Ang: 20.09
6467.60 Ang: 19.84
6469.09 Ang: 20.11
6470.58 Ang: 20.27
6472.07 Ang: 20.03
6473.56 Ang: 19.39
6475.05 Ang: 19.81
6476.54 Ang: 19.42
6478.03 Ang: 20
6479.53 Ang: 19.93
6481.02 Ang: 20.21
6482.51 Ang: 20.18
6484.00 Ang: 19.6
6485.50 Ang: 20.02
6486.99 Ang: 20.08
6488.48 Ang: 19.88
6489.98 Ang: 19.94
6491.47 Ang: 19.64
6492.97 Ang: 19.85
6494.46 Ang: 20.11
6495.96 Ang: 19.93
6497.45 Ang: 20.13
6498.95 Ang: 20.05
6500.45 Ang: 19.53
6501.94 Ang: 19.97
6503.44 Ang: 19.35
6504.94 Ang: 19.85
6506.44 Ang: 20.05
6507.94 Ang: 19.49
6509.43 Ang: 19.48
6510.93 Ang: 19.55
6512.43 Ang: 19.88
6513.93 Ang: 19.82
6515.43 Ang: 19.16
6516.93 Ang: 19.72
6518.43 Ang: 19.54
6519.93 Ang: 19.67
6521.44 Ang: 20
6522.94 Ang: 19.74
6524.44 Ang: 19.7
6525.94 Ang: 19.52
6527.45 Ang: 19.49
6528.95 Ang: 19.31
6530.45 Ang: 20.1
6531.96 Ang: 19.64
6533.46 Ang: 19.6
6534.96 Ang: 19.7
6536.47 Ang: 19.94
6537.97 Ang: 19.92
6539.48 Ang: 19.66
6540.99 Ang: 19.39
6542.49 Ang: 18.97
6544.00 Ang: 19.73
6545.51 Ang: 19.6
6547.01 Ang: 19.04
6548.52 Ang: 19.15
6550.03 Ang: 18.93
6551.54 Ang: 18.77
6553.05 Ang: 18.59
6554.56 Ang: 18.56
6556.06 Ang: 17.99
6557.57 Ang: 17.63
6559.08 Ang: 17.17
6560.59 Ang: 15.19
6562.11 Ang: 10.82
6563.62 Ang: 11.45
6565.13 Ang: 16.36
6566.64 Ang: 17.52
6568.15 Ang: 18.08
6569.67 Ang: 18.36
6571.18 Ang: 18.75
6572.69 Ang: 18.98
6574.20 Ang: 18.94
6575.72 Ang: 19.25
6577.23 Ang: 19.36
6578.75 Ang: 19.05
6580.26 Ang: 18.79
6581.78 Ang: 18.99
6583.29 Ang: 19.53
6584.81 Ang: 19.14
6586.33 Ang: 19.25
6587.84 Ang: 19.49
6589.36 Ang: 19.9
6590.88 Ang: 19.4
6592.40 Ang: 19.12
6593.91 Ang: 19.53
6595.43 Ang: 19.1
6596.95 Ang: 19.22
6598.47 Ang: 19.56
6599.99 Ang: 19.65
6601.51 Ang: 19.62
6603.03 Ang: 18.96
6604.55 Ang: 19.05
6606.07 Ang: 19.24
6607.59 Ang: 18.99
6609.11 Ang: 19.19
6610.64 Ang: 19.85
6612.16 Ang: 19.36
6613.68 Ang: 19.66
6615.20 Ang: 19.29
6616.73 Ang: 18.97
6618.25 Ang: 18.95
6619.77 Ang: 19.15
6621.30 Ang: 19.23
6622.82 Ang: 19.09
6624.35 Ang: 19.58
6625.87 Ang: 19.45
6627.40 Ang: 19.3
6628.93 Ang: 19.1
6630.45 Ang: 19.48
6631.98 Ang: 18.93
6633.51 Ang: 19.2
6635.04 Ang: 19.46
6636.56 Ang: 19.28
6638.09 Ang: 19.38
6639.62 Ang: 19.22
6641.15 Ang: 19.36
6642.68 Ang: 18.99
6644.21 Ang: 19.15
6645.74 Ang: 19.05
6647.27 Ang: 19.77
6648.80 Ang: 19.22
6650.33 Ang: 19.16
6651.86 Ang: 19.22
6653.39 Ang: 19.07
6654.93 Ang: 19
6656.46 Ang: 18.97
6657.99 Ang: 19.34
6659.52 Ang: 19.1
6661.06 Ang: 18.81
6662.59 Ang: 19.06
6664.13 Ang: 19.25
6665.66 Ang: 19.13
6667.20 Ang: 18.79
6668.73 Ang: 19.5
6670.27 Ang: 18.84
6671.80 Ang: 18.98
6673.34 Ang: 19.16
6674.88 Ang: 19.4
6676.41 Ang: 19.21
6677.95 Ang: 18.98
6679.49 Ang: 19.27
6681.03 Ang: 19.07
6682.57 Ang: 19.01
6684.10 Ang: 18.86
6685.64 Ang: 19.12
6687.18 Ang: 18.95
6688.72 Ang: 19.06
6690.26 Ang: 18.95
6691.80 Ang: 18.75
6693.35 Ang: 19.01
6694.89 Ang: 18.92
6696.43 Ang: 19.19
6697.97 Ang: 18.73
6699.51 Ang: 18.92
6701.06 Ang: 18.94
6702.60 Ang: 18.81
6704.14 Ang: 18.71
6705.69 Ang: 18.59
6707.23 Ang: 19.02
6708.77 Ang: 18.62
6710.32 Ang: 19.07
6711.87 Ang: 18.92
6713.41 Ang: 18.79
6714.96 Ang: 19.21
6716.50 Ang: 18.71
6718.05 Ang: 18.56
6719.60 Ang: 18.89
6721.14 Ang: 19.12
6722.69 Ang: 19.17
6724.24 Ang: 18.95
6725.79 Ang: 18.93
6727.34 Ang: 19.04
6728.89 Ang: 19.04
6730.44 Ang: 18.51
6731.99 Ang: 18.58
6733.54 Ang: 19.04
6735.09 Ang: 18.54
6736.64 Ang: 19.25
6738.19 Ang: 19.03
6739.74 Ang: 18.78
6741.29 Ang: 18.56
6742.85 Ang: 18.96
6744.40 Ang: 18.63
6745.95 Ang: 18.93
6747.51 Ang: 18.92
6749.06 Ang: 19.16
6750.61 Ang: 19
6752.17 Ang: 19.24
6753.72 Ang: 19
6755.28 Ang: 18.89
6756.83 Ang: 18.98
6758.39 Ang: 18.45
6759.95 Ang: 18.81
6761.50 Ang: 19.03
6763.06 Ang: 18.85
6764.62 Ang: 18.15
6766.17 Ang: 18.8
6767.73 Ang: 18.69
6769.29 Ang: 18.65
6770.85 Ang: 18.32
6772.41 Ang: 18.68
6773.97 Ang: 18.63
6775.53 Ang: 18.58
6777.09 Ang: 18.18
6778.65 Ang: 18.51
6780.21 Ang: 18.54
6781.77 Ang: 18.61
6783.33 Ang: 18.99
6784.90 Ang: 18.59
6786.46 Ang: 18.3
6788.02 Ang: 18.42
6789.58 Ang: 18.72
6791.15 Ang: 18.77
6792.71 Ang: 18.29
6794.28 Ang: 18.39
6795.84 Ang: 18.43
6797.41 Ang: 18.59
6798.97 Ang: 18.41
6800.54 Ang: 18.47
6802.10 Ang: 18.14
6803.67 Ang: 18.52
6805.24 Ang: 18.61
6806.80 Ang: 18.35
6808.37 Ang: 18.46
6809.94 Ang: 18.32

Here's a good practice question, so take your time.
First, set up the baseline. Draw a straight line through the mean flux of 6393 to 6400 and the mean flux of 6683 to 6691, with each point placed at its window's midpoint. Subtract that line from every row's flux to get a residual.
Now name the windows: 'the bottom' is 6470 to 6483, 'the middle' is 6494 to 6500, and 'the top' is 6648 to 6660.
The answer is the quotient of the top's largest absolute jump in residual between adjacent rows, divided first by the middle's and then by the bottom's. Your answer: 2.9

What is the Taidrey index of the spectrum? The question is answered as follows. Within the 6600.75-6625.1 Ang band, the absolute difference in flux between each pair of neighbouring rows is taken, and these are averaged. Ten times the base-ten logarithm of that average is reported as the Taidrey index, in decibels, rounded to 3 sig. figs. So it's -5.27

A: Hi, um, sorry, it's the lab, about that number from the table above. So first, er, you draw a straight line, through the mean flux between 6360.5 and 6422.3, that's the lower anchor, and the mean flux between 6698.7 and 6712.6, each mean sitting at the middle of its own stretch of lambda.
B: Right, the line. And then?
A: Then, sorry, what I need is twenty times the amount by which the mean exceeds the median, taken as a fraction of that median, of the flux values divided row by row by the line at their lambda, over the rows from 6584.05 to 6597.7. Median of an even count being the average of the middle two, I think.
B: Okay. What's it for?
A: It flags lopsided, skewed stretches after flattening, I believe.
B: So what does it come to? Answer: 0.10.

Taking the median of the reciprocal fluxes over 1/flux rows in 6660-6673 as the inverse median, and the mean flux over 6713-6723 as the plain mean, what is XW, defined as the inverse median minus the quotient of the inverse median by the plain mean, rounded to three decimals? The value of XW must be 0.050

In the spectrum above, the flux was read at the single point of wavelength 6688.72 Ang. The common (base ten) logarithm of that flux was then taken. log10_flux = 1.280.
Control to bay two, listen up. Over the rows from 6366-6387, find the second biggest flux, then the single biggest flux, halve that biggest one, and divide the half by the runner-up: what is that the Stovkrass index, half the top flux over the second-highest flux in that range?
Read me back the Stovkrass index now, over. 0.5129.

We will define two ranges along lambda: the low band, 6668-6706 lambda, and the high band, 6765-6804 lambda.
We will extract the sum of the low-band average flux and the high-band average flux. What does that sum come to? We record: 37.5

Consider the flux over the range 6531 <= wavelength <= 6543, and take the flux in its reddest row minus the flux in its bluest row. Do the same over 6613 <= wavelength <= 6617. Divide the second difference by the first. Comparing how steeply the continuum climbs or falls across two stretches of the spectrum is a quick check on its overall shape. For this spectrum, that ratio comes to 1.0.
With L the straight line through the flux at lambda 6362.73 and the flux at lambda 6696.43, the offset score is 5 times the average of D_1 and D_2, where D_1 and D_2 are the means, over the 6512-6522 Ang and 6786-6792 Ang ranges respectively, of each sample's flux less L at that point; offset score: -1.2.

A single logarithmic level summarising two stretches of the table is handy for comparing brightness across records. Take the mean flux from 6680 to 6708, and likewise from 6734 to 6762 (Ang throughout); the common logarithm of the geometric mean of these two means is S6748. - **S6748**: 1.28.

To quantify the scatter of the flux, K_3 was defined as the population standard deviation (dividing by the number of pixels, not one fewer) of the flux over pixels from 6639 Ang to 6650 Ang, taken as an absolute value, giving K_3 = 0.240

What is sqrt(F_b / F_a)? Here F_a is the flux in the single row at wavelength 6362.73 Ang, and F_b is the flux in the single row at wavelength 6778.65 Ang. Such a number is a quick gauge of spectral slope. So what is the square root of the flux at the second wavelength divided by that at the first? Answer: 0.95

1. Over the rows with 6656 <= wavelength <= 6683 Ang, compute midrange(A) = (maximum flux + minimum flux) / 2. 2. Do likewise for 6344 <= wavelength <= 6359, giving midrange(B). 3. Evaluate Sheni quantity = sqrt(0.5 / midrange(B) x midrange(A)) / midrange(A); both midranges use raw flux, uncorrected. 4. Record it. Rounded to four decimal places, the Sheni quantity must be 0.0357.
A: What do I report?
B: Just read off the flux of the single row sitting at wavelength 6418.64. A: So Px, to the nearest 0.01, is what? 20.32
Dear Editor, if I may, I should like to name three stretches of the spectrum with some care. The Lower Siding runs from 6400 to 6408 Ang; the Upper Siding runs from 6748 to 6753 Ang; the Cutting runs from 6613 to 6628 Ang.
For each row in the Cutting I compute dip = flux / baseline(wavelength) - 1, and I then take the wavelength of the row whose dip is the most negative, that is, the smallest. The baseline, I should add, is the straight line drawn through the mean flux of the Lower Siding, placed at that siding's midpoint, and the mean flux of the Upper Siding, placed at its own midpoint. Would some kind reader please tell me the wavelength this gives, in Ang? 6618.25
